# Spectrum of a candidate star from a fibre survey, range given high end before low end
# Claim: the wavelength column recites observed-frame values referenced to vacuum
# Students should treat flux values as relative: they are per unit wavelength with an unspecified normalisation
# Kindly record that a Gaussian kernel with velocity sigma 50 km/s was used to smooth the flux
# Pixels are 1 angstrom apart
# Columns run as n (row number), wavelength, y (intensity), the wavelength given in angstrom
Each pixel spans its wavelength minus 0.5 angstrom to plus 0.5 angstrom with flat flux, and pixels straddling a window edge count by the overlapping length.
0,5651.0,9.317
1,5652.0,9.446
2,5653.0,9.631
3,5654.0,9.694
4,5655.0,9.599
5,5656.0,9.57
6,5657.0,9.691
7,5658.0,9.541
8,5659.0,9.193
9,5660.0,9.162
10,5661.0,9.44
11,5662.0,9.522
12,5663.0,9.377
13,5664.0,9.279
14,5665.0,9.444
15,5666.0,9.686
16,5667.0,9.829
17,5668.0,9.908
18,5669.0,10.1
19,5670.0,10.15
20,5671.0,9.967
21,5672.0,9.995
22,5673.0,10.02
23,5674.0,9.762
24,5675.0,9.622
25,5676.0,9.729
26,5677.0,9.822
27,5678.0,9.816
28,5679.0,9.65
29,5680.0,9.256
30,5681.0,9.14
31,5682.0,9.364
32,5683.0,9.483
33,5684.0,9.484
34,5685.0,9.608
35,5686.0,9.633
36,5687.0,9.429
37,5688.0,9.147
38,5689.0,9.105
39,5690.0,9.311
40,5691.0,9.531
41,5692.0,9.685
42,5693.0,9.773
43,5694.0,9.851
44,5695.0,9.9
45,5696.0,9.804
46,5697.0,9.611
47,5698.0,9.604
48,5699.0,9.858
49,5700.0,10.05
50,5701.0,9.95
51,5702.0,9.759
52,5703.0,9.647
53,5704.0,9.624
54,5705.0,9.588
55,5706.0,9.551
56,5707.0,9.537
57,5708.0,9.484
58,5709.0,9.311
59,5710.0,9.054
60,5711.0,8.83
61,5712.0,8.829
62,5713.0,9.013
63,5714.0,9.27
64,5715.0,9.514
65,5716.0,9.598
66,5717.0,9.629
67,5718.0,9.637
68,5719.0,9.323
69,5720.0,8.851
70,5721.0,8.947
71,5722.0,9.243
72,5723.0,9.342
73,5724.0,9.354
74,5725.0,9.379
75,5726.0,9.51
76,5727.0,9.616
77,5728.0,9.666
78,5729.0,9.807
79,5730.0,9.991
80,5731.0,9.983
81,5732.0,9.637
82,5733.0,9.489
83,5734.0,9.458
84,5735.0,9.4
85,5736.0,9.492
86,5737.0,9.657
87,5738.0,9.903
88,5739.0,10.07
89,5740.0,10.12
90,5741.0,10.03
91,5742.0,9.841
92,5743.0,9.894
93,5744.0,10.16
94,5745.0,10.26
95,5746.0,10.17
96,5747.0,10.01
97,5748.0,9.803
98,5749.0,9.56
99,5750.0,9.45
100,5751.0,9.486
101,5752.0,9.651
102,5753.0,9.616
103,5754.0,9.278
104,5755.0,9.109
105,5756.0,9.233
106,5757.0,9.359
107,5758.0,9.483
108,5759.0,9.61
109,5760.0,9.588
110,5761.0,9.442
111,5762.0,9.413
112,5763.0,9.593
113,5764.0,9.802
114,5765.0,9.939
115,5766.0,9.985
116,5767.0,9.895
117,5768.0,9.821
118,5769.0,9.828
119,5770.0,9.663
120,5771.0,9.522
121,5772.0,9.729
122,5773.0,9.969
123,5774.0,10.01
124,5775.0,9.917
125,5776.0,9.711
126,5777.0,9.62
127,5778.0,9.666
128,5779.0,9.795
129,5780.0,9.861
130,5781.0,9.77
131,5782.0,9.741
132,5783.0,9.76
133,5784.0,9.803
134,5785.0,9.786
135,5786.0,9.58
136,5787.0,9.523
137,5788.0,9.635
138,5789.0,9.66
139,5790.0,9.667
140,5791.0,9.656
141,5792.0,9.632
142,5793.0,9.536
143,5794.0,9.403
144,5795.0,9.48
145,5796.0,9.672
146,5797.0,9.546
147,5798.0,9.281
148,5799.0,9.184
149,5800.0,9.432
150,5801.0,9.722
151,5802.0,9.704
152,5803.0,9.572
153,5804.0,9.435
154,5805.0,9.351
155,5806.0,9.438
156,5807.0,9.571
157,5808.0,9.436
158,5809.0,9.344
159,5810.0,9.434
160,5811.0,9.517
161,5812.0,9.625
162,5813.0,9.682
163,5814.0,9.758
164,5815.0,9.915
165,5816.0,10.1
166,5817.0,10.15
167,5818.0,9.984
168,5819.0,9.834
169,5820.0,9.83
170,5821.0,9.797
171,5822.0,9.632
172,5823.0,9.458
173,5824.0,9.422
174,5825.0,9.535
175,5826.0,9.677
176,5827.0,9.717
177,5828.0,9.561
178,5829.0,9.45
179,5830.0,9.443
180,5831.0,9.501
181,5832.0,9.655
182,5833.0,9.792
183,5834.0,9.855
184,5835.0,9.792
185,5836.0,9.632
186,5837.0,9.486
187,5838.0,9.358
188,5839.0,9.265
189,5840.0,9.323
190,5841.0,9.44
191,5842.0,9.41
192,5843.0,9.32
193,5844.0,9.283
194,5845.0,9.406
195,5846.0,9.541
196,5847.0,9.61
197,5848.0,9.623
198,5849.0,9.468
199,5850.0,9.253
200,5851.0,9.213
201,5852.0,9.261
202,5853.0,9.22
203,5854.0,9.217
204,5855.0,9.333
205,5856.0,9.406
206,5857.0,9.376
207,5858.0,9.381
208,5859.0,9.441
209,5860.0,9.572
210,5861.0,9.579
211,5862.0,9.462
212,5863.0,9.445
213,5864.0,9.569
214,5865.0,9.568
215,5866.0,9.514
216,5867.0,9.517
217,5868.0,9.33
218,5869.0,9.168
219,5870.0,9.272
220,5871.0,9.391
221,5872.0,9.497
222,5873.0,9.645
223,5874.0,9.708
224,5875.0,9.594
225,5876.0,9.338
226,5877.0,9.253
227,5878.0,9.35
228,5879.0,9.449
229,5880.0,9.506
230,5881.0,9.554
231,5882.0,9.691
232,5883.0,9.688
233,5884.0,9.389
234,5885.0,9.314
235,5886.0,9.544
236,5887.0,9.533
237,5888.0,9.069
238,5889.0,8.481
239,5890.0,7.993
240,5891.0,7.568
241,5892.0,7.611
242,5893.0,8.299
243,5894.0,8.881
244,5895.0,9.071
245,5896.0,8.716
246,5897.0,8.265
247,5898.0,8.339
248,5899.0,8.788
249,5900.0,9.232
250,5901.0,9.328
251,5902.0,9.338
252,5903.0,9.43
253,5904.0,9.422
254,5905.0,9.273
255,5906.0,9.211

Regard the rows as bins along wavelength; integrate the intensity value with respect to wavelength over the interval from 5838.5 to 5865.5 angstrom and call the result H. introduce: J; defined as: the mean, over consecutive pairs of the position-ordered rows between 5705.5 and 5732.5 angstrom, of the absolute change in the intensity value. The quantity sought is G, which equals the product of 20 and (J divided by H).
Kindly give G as 0.012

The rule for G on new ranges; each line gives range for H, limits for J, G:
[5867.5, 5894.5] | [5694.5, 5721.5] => 0.011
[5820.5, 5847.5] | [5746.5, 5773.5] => 0.010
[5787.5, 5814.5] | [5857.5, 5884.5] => 0.008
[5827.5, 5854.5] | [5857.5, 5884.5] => 0.008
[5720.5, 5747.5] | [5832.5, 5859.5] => 0.006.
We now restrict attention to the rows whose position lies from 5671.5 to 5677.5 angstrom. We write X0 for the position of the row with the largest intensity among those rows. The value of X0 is 5673.0 angstrom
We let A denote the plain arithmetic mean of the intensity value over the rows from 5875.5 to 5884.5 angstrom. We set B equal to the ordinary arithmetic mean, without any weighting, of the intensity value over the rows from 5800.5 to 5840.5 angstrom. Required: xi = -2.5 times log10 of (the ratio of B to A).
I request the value -0.017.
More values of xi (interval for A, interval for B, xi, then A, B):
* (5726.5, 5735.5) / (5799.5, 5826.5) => 0.003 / 9.67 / 9.64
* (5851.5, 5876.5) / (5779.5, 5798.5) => -0.023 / 9.43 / 9.63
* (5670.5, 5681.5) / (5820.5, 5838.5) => 0.012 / 9.71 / 9.60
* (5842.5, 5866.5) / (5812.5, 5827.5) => -0.039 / 9.42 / 9.77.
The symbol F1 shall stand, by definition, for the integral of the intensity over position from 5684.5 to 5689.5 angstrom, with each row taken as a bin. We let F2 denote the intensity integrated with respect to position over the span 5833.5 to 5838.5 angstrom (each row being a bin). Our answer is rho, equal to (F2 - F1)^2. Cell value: 1.4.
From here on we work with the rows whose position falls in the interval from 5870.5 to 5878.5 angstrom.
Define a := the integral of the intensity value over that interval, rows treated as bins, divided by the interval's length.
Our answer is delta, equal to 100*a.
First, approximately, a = 9.47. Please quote 947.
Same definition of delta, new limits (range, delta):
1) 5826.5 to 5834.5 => 962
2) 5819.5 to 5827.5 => 963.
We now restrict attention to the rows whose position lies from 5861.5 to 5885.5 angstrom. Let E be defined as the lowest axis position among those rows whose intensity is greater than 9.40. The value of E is 5862.0 angstrom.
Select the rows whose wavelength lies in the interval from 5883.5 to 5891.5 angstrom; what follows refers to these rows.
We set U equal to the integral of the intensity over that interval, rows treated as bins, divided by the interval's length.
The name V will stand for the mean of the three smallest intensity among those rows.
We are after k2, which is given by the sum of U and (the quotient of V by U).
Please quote 9.8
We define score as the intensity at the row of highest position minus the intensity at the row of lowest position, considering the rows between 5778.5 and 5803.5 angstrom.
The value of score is -0.2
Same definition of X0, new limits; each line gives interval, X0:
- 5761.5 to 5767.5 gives 5766.0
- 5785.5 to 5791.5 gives 5790.0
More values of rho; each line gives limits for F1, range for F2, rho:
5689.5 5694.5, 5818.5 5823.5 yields 0.2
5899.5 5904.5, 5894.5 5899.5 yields 12.8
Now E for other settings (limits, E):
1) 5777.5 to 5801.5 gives 5778.0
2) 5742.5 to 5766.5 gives 5743.0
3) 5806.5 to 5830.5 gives 5807.0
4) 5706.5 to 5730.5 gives 5707.0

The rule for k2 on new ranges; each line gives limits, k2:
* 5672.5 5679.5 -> 10.8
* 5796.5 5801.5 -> 10.4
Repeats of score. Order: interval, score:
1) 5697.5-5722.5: -0.4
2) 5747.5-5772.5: -0.1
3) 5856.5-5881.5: 0.2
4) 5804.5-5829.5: 0.1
